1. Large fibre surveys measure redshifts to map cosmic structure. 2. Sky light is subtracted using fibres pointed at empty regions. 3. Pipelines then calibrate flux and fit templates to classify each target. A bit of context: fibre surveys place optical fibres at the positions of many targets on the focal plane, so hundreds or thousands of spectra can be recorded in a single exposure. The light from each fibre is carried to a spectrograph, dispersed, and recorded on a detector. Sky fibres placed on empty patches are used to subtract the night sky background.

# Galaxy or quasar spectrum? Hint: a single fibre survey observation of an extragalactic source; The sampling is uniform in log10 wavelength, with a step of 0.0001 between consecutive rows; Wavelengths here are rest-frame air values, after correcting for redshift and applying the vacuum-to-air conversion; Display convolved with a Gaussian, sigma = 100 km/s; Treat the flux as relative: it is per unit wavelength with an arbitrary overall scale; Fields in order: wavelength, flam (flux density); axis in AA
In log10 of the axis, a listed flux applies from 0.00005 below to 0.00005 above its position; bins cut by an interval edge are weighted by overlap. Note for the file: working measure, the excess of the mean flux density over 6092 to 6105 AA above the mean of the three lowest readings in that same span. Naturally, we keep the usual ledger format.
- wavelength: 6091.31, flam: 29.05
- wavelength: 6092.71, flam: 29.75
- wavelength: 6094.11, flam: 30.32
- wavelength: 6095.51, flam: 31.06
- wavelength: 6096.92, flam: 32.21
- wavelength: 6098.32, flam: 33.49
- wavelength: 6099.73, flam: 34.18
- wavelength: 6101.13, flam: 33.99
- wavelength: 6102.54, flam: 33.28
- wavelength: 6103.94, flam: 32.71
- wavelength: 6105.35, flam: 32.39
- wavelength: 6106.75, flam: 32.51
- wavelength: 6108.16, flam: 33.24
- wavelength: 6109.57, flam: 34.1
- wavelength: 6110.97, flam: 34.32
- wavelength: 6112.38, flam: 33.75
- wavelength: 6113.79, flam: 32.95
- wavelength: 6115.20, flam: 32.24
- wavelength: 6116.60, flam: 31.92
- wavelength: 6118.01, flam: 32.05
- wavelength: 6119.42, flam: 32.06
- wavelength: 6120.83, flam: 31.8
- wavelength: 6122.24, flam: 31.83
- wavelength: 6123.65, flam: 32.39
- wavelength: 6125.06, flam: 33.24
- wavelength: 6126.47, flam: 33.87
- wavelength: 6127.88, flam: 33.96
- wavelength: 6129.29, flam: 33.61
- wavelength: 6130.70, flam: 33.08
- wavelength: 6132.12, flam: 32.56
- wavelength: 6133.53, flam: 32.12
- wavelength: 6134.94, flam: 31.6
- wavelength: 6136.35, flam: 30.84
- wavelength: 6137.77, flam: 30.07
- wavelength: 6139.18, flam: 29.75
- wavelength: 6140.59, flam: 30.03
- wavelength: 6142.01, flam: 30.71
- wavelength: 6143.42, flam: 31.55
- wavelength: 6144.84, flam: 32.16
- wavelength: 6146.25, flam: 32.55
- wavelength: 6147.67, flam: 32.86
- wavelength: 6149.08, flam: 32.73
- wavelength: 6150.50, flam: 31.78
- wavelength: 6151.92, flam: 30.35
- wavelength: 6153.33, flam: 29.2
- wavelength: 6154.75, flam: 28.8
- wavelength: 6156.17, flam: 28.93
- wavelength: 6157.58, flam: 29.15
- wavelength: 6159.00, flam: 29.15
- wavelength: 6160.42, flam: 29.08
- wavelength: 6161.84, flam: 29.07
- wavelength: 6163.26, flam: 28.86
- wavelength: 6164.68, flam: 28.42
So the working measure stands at 2.0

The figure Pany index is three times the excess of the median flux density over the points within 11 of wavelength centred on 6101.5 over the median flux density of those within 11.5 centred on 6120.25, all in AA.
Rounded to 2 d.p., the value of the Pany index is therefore 2.82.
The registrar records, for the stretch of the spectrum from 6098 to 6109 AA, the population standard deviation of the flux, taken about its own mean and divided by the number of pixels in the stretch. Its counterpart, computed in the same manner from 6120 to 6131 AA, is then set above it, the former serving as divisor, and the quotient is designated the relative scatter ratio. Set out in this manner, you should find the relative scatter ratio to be 1.3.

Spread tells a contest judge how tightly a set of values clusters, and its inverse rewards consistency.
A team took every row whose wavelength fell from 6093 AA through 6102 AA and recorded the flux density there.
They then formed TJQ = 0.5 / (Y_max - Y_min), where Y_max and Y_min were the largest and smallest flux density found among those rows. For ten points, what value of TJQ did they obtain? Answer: 0.13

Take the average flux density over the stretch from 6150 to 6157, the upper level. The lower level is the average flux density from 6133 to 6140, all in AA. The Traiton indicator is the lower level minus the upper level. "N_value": 1.1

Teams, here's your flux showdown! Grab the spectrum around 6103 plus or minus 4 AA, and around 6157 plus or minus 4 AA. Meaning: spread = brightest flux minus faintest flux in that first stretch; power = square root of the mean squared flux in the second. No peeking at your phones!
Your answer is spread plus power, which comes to 31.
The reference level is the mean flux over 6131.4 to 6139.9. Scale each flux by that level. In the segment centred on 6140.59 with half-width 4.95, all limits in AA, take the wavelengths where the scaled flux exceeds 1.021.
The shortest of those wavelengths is 6144.84 AA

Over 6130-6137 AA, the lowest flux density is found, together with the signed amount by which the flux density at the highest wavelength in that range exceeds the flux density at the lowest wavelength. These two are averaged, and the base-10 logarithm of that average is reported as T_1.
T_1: 1.16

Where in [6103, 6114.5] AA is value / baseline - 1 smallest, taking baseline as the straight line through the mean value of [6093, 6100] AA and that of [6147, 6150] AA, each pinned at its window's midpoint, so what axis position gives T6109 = 6105.35 AA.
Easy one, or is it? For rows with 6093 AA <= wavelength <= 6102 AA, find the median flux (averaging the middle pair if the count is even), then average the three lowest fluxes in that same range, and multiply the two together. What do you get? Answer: 1025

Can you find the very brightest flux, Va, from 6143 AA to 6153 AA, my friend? 32.86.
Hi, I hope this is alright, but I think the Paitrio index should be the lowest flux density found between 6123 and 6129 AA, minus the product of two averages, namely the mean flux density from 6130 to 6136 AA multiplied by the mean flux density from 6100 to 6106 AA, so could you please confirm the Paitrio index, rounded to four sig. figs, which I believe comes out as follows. -1038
